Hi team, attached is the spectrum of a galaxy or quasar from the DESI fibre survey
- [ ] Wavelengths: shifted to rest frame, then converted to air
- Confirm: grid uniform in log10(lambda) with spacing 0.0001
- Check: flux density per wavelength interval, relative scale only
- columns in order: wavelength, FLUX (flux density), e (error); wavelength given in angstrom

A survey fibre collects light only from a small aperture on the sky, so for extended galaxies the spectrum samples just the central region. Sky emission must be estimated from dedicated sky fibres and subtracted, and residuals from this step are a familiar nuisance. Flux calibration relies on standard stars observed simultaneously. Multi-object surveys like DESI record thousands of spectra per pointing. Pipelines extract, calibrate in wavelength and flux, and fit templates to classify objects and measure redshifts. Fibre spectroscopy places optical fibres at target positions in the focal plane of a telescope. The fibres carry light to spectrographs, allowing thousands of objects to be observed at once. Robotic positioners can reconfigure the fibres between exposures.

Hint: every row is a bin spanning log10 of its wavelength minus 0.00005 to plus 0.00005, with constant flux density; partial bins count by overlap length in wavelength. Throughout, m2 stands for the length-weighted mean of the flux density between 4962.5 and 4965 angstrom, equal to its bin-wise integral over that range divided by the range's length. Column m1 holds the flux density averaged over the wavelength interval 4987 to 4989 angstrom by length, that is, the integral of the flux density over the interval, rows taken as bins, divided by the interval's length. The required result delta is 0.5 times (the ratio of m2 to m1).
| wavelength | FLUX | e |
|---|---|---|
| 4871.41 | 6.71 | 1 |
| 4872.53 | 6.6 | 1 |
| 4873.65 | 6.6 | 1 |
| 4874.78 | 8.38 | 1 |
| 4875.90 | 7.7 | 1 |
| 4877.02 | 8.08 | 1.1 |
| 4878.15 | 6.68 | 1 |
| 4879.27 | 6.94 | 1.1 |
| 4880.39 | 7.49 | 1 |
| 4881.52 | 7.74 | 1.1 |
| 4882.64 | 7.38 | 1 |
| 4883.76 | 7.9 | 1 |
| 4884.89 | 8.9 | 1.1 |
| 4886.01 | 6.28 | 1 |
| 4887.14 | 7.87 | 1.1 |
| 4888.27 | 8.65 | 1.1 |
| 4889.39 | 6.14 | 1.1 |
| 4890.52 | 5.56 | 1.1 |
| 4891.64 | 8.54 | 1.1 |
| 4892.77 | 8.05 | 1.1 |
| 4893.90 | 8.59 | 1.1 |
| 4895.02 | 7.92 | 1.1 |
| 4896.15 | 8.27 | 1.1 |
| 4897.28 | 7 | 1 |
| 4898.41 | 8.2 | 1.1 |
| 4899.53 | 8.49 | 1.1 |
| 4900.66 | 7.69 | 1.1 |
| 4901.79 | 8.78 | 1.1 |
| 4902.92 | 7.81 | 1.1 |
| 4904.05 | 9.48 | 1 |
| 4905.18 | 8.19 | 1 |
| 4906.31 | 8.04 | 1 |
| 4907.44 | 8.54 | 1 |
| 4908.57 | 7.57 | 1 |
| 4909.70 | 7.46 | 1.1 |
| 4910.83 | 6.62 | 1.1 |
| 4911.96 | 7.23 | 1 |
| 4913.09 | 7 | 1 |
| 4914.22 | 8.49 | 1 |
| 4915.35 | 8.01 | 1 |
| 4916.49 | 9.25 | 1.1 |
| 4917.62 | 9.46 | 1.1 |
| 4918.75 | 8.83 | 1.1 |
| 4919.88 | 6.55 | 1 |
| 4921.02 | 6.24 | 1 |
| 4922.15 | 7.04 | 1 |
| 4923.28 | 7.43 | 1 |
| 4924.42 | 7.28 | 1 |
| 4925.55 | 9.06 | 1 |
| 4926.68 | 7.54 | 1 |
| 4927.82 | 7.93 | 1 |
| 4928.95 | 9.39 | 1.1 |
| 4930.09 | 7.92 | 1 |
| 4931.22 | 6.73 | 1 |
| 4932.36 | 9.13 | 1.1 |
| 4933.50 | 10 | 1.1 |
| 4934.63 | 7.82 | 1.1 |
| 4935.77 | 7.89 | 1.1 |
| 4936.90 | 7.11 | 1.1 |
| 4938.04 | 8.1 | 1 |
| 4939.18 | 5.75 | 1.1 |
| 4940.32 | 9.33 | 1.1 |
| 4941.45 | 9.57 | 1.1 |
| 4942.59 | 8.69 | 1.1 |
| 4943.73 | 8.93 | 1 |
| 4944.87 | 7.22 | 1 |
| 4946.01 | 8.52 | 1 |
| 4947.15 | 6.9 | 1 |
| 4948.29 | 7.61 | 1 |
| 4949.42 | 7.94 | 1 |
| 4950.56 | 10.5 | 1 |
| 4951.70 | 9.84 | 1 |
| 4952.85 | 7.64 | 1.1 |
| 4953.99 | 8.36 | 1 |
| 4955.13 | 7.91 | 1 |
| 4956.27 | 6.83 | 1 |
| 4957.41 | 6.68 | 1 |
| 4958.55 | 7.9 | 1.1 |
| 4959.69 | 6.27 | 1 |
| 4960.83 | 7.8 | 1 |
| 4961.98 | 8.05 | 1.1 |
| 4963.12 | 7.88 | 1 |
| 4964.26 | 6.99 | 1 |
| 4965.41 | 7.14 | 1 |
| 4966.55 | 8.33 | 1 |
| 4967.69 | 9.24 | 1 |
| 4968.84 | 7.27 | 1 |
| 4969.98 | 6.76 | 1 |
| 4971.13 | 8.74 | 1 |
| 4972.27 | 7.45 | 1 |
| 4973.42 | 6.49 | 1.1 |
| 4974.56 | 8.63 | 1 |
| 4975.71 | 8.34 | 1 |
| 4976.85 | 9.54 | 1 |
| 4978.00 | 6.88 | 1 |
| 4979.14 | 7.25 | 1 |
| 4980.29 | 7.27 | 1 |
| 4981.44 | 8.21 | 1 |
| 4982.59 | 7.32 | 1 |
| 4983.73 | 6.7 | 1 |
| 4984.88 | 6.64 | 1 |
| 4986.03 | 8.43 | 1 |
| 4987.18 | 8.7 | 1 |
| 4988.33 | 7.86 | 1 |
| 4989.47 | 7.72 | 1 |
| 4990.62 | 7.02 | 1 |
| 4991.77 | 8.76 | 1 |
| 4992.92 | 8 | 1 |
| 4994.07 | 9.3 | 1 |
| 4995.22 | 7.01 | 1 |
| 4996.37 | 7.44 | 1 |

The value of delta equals 0.45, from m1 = 8.2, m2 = 7.4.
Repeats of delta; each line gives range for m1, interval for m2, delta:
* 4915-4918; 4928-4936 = 0.47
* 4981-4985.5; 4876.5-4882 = 0.51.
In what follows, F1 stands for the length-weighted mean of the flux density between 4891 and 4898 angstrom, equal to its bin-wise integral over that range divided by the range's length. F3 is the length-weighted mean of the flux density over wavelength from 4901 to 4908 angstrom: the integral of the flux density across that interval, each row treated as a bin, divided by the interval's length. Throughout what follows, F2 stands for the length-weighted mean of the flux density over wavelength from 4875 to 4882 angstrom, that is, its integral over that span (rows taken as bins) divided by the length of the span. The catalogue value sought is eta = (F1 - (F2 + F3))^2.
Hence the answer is 62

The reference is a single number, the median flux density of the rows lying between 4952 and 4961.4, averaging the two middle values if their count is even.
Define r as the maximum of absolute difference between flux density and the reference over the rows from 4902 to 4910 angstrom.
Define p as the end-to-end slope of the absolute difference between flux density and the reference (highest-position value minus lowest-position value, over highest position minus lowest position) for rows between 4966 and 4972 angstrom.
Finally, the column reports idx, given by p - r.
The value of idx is -1.67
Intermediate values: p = 0.09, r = 1.76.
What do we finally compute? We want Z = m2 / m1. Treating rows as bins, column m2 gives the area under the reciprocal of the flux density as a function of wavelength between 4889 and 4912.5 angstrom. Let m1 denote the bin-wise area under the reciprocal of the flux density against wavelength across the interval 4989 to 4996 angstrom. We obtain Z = 3.4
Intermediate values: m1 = 0.9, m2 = 3.0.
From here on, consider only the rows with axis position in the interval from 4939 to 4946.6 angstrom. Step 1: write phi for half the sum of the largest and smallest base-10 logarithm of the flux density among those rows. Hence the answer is 0.87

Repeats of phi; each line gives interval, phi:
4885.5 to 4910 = 0.86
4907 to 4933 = 0.89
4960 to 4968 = 0.91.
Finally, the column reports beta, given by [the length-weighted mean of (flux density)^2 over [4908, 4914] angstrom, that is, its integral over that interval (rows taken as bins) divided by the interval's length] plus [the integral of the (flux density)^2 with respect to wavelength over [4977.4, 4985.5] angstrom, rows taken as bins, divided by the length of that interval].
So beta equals 105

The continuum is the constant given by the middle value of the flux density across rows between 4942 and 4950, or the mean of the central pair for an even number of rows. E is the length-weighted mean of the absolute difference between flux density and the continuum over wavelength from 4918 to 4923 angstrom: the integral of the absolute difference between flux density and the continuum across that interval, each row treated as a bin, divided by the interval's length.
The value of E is 1.2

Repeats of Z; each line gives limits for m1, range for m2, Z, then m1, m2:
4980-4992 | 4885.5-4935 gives 4.0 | 1.6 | 6.4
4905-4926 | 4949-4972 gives 1.1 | 2.7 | 3.0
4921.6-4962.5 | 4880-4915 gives 0.9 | 5.2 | 4.5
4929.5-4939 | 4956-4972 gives 1.8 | 1.2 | 2.1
